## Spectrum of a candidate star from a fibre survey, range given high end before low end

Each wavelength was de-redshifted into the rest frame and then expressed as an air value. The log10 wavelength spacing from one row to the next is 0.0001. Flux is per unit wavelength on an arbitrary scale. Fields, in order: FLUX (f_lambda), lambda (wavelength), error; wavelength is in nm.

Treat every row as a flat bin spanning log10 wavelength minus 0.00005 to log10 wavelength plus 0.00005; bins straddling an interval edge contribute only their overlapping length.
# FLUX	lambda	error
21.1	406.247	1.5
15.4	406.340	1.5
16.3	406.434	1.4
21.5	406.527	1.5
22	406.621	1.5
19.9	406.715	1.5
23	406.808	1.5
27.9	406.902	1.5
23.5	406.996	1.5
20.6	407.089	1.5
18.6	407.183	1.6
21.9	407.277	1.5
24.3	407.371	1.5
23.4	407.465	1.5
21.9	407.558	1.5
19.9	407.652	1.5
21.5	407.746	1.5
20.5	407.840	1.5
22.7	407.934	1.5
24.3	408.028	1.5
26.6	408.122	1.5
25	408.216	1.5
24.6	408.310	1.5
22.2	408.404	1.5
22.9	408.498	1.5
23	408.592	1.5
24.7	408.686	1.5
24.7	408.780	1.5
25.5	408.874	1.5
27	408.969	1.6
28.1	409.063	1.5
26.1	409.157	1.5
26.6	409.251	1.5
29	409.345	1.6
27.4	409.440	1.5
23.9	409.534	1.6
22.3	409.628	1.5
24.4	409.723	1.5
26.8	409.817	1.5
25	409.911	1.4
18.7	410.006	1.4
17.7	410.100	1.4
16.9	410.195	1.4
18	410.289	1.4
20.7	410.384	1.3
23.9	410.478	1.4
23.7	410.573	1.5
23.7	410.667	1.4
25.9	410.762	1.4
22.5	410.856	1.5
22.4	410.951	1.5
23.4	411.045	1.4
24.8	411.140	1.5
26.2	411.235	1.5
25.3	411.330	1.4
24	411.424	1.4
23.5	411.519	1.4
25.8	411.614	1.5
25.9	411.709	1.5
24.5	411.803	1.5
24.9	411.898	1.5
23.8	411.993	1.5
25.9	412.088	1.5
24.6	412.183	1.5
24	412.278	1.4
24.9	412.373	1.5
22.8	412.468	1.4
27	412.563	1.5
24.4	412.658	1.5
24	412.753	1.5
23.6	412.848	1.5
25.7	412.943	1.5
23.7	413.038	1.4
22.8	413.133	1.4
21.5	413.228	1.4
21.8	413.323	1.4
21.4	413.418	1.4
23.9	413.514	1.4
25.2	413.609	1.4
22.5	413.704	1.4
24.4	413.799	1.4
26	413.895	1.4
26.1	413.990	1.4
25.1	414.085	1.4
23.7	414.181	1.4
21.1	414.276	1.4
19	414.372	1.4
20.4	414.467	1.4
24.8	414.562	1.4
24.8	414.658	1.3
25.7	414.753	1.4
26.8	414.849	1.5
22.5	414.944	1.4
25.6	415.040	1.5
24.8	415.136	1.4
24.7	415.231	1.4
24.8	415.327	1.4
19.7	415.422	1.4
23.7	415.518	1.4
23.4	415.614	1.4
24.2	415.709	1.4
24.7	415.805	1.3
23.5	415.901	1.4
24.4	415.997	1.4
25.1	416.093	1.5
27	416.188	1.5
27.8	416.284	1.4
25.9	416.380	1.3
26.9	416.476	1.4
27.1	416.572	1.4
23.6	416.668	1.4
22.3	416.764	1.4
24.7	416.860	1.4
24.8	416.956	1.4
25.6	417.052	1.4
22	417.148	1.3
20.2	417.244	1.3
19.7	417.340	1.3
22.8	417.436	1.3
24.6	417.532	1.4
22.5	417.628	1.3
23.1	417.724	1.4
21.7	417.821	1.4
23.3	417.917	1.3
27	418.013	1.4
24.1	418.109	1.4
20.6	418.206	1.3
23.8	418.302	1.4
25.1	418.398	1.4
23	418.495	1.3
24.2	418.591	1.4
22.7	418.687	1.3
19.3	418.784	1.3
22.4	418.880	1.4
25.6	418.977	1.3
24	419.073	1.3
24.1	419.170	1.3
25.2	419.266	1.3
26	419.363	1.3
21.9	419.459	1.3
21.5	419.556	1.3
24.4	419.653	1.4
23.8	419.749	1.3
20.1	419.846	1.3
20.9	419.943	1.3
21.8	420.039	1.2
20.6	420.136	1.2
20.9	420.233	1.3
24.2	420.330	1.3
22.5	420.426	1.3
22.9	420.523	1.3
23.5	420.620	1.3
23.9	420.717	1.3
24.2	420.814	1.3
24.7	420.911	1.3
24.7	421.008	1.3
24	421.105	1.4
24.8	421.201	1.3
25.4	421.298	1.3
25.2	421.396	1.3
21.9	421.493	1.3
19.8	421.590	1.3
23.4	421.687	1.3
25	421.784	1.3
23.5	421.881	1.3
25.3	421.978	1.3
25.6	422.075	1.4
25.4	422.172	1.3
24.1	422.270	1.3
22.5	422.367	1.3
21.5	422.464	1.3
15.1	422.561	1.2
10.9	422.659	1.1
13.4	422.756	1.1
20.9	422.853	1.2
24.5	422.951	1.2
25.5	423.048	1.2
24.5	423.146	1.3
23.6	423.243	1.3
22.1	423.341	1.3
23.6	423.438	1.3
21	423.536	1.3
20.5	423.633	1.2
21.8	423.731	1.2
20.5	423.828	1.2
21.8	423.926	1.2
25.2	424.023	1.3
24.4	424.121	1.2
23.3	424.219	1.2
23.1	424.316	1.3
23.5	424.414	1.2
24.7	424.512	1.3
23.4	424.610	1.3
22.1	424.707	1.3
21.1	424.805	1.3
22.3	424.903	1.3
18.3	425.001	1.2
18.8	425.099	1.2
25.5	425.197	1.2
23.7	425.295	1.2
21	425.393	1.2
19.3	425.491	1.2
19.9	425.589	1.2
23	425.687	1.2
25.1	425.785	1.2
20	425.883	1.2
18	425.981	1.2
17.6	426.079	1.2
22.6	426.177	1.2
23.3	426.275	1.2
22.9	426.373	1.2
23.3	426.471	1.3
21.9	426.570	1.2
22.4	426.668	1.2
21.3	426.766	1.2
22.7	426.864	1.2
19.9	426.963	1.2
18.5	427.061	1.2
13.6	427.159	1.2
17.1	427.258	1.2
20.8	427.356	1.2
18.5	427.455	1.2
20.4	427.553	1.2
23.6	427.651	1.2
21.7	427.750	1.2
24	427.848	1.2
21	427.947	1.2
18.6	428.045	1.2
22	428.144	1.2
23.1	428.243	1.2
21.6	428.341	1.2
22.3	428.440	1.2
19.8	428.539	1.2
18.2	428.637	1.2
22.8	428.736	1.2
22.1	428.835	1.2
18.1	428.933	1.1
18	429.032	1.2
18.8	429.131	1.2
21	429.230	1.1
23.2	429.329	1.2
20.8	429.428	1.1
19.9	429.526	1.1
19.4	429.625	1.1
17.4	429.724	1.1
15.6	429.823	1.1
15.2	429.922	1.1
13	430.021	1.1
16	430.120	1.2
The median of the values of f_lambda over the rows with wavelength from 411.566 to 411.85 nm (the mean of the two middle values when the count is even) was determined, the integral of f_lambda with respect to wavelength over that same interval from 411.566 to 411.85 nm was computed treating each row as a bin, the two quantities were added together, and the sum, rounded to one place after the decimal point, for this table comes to 33.0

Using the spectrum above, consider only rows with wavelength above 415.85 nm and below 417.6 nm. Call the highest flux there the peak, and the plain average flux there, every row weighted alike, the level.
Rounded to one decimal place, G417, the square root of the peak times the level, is 26.0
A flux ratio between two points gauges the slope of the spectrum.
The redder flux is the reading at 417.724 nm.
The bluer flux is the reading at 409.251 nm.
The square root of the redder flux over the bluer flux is 0.93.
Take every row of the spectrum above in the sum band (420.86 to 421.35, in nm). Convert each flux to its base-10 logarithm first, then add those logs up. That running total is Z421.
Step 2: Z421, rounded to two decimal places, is 6.96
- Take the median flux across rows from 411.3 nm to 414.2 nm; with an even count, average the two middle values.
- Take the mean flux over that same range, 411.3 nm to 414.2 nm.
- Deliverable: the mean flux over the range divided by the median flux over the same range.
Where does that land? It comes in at 1.00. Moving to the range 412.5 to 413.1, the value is 1.02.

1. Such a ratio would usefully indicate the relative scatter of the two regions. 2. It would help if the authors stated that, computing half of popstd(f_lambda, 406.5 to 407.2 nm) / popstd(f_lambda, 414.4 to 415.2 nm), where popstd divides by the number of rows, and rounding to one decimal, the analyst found 0.7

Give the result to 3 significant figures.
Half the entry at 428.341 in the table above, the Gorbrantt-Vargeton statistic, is 10.8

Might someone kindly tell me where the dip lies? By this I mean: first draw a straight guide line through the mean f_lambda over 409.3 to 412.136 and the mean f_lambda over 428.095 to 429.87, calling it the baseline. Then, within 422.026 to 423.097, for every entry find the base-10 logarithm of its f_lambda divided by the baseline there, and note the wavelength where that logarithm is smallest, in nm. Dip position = 422.659 nm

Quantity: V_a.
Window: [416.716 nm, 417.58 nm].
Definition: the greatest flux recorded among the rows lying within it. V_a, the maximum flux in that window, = 25.6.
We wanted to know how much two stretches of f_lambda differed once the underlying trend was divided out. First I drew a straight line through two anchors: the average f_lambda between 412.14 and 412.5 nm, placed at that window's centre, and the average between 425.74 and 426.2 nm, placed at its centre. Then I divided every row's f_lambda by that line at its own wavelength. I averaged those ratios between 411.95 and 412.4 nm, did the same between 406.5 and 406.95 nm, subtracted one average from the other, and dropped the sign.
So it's 0.12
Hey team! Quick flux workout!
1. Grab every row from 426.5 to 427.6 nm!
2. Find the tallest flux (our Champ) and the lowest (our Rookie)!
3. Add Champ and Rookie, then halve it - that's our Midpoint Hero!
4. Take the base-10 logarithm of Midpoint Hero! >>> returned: 1.26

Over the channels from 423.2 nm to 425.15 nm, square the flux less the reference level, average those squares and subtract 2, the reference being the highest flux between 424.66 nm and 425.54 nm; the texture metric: 12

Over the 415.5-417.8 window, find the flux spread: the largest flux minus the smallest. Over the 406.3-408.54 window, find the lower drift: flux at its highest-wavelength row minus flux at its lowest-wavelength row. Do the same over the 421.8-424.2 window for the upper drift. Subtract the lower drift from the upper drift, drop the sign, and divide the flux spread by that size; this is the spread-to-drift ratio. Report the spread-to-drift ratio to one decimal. 1.2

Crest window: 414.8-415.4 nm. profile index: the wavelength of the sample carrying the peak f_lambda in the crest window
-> 414.849 nm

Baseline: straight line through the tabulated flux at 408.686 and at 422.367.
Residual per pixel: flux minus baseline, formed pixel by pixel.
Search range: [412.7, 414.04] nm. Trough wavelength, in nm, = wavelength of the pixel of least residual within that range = 413.418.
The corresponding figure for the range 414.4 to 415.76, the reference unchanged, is 415.422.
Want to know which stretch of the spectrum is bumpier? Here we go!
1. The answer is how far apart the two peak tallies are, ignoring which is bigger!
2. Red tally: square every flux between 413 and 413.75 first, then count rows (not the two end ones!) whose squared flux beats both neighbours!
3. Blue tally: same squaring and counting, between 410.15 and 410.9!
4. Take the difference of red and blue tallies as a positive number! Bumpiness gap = 0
